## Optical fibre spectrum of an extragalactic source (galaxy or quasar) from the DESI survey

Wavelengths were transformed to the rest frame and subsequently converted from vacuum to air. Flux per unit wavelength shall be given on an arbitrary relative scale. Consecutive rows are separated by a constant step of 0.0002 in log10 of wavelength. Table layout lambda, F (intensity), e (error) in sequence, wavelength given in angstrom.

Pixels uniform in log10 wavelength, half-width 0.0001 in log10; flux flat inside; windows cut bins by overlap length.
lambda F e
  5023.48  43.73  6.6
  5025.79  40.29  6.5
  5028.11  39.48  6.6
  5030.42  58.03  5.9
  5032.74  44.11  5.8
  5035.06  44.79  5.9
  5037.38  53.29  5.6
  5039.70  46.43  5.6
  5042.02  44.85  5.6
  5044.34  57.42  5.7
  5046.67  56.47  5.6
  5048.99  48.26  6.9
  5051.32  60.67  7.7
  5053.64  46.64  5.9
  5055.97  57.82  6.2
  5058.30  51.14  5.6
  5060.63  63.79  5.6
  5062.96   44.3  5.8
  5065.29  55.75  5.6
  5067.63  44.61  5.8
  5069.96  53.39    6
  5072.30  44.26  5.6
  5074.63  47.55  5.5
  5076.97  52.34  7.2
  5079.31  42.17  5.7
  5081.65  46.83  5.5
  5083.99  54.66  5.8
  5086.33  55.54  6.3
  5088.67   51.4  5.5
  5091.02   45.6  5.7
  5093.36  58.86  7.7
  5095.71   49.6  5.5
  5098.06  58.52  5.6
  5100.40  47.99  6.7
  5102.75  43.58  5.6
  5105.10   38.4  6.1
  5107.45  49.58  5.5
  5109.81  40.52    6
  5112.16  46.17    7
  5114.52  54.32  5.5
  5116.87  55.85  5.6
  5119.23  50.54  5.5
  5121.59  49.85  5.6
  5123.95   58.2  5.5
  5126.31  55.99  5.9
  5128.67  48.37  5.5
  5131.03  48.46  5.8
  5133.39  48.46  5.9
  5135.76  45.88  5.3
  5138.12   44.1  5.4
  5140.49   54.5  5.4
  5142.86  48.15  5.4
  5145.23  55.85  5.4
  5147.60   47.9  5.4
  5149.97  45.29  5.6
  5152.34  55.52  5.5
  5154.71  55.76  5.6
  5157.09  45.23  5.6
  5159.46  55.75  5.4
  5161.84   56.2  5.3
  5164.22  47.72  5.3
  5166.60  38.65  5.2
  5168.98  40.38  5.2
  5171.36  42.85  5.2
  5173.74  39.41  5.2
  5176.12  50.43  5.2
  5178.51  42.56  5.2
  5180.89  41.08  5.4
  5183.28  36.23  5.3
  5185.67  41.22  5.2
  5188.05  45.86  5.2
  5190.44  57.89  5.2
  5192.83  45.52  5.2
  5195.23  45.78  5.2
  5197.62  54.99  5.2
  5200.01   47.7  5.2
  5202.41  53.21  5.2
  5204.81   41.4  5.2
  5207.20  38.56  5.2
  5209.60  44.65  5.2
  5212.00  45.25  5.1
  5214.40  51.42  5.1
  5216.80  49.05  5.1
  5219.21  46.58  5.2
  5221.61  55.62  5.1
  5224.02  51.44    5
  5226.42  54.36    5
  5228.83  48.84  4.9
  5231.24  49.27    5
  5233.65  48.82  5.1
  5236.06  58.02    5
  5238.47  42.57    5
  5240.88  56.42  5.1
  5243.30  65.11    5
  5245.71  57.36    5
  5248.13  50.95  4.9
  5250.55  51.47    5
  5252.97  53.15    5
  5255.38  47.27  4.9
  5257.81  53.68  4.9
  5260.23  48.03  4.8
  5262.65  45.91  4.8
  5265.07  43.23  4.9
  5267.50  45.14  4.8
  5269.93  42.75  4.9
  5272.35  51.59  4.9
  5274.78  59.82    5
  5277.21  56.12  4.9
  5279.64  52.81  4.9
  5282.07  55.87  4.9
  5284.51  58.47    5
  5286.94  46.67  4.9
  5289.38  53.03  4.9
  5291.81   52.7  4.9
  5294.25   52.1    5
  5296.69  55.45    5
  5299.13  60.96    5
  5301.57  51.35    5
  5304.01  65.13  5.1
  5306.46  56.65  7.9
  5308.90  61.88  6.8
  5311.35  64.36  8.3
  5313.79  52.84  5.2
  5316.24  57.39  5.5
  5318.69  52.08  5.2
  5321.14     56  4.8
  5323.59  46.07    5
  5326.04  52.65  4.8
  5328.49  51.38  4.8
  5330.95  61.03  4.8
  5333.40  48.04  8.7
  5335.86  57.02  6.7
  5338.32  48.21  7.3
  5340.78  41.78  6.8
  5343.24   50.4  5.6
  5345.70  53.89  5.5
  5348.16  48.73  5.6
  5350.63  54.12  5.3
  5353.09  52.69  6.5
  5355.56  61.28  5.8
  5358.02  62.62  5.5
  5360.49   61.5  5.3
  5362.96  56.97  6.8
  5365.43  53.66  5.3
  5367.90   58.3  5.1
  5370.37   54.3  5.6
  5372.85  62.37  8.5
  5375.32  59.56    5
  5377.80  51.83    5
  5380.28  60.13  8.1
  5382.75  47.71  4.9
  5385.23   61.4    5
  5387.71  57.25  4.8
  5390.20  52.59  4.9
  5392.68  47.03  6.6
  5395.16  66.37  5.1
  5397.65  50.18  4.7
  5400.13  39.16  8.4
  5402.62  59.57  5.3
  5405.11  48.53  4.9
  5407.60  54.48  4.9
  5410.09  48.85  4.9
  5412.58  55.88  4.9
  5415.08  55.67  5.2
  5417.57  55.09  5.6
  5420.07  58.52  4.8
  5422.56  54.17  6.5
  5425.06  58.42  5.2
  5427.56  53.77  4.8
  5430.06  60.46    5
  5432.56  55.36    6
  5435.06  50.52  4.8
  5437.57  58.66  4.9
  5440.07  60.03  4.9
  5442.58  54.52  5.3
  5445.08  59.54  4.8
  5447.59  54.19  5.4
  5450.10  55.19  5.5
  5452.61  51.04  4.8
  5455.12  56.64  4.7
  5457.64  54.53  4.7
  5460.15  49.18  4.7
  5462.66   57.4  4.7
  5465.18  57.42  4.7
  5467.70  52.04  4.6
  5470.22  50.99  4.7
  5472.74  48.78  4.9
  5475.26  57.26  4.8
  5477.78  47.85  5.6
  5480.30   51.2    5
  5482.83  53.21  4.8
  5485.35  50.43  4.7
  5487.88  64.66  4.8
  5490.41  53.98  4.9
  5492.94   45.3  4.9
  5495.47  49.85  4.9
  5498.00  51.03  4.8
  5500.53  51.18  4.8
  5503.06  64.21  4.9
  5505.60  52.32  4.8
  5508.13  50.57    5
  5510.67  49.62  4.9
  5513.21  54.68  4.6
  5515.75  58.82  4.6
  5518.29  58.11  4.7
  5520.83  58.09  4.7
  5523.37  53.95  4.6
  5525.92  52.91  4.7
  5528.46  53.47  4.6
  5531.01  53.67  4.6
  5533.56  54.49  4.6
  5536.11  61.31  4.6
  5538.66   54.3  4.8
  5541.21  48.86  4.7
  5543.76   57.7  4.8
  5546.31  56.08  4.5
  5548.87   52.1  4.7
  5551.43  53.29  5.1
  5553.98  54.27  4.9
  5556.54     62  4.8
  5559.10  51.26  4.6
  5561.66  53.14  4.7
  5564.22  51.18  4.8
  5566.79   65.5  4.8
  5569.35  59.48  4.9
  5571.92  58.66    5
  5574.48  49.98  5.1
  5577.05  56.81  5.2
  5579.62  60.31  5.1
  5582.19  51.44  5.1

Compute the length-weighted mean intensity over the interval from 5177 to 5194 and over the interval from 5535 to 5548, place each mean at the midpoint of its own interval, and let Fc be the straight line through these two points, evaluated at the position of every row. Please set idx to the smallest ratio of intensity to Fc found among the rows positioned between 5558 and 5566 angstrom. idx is 0.91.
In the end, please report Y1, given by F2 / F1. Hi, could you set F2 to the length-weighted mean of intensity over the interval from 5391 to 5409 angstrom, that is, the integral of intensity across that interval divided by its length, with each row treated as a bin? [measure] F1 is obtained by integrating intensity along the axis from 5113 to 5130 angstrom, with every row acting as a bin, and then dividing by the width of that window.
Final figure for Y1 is 0.98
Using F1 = 53.1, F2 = 52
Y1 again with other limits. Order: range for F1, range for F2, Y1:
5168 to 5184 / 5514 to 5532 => 1.32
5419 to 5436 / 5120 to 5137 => 0.91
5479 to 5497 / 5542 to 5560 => 1.05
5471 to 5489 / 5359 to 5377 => 1.09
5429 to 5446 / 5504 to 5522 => 0.96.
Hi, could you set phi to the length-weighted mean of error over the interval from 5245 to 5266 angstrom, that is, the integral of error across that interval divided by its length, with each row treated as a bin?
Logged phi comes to 4.9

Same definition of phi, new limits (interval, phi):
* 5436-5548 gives 4.8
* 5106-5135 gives 5.8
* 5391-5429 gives 5.4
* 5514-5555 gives 4.7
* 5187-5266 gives 5.1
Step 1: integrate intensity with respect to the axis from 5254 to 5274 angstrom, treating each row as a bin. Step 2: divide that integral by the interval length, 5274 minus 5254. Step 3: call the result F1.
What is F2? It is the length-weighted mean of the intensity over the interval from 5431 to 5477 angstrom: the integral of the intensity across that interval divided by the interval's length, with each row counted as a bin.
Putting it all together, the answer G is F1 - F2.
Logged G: -7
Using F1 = 48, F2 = 54.6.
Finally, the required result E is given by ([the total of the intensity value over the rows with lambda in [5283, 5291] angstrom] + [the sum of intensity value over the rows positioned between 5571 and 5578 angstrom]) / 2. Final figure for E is 162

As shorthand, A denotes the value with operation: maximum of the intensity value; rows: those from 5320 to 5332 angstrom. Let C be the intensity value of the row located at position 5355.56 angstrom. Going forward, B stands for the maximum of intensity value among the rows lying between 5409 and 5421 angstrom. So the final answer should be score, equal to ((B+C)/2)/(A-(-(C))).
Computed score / 0.49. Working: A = 61.03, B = 58.52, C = 61.28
